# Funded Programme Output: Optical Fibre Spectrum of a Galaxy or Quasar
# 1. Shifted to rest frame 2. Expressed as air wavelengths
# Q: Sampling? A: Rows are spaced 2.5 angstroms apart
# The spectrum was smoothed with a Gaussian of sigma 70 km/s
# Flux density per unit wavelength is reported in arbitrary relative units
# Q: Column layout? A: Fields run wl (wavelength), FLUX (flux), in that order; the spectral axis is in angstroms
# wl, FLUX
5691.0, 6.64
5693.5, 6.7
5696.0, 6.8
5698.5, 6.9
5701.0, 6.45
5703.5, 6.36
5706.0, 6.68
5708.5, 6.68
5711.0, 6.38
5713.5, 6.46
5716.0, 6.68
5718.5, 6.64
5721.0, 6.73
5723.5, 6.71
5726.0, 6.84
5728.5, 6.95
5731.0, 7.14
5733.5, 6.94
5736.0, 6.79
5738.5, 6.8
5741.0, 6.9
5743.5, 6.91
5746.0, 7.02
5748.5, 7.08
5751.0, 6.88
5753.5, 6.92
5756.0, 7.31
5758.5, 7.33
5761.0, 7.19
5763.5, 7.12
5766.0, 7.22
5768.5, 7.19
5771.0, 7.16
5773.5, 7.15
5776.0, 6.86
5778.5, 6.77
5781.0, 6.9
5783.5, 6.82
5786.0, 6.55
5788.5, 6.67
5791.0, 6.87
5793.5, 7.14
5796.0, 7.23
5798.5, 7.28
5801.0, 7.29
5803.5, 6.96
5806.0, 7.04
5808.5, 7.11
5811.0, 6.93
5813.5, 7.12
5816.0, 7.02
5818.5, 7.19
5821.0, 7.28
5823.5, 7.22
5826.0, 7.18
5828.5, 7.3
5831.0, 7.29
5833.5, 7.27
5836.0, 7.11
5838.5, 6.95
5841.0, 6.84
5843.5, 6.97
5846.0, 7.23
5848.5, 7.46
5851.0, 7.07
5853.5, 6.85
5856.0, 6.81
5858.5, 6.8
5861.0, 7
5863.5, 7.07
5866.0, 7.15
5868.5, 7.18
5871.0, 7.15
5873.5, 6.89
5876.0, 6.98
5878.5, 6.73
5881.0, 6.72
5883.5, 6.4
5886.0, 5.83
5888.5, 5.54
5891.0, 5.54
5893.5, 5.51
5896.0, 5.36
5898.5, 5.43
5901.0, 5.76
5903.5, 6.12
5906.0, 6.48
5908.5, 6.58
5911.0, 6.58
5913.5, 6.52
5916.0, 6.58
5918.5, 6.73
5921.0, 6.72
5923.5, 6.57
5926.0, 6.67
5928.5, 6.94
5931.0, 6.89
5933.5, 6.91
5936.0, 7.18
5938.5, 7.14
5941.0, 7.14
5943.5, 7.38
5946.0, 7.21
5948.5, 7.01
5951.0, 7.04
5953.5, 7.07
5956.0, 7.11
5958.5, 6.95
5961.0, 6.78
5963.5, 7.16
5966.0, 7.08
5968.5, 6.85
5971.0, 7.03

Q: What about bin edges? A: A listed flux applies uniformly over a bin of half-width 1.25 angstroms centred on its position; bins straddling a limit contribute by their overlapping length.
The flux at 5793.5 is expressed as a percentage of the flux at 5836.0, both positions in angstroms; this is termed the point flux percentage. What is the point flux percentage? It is 100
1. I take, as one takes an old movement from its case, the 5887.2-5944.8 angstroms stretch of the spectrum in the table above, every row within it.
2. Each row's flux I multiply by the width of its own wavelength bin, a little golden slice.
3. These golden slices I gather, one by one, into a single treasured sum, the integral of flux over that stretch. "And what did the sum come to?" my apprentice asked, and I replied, 371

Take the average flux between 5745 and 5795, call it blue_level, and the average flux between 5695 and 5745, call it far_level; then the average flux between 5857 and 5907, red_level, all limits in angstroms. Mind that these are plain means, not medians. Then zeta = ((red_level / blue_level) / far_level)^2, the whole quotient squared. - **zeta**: 0.0183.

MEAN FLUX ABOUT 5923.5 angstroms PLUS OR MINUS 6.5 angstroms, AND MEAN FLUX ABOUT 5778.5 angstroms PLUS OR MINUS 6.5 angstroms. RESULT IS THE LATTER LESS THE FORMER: 0.17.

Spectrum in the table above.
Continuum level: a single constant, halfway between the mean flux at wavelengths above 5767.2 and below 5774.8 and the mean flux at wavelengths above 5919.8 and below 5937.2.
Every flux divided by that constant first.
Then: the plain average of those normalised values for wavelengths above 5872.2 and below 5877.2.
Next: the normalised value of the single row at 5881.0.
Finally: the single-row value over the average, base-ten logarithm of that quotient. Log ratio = -0.014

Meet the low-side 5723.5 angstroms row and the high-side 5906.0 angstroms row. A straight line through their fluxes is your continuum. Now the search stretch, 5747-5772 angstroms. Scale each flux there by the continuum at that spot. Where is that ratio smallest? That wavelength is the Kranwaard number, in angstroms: 5751.0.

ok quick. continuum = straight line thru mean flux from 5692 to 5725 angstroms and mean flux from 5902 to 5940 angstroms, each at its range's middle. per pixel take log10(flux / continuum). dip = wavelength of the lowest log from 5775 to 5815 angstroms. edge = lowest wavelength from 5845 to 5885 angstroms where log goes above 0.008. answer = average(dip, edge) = 5816.0 angstroms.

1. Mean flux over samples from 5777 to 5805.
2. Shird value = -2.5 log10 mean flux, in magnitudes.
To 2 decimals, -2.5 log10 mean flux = -2.11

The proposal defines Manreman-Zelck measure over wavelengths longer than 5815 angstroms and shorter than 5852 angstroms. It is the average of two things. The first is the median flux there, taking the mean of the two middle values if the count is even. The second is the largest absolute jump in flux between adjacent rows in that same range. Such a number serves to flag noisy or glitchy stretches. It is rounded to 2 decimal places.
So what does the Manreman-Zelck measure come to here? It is 3.79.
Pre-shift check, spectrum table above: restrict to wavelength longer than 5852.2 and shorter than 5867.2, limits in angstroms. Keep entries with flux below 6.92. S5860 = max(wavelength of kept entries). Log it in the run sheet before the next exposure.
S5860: 5858.5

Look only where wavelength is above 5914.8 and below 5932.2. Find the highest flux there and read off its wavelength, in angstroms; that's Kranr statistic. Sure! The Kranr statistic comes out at 5928.5 angstroms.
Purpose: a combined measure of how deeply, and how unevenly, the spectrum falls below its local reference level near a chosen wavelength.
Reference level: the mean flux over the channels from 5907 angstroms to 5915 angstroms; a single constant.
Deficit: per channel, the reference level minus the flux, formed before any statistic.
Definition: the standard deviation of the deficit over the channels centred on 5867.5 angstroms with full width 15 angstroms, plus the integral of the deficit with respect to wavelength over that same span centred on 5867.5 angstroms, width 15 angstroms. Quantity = -7.6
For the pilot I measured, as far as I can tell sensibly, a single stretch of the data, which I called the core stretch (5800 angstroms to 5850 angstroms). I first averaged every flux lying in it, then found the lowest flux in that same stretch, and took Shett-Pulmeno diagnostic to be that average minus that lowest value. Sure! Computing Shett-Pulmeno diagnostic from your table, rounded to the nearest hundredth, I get 0.30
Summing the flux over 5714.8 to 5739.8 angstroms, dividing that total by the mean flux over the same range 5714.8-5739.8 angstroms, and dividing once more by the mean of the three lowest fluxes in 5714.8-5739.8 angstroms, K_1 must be 1.5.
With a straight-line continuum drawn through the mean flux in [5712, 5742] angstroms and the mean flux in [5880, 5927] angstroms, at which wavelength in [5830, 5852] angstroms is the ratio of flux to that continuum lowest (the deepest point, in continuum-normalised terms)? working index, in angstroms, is 5841.0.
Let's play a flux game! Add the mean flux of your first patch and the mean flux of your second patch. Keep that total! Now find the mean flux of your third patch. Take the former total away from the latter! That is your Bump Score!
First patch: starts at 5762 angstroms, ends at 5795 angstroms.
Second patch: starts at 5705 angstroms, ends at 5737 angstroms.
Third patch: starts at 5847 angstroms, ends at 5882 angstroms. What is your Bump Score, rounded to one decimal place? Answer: -6.7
